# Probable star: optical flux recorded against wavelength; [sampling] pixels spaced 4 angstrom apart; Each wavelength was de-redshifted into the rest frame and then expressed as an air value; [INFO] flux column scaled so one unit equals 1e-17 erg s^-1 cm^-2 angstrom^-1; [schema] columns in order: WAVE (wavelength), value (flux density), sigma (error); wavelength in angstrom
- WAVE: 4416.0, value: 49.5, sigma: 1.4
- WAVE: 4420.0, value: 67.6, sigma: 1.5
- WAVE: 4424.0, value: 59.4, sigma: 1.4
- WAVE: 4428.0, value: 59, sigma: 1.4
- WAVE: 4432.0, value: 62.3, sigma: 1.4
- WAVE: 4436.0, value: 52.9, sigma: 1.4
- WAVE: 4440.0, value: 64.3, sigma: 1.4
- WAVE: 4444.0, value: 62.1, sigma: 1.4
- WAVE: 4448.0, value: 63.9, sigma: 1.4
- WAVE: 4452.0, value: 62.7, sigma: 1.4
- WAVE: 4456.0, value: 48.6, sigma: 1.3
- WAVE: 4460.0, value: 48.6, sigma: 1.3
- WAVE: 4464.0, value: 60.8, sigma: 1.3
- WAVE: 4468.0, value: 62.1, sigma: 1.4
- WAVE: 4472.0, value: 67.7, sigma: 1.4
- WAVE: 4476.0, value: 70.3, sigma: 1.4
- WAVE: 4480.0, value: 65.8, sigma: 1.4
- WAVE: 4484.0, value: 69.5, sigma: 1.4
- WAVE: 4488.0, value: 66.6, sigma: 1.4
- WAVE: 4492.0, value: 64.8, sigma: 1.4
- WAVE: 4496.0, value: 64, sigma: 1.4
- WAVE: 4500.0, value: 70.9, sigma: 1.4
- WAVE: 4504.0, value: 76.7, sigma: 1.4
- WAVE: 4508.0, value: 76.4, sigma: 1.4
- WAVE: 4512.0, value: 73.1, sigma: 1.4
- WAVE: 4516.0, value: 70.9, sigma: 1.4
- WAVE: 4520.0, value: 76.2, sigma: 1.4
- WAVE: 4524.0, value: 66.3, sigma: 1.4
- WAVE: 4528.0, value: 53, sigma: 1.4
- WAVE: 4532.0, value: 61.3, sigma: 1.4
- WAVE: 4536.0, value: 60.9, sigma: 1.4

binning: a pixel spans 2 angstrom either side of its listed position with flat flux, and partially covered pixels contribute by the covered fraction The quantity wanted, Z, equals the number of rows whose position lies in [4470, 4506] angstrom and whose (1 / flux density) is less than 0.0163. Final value 9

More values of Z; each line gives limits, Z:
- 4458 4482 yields 4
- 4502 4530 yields 6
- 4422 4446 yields 3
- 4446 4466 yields 2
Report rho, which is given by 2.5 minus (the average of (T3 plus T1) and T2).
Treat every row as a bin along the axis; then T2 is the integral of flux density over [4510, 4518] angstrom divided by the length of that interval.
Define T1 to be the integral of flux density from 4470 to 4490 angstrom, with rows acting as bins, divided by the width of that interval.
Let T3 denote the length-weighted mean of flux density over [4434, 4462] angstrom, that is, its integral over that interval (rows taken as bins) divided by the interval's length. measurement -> -96.3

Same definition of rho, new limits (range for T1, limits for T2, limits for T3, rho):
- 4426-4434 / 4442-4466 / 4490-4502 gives -90.0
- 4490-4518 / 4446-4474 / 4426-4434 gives -92.9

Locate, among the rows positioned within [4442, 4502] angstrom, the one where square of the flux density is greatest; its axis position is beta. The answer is 4500.0 angstrom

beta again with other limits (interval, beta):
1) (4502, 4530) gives 4504.0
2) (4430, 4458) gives 4440.0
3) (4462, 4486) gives 4476.0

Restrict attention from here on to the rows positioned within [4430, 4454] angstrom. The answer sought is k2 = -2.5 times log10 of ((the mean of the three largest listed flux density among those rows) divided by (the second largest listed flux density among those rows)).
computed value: 0.0045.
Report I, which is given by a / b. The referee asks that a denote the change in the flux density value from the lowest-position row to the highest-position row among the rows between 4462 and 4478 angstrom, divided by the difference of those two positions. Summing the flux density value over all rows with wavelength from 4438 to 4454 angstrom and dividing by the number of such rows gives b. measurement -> 0.013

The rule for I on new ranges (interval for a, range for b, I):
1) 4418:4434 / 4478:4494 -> -0.007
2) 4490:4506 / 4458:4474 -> 0.017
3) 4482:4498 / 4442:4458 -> -0.008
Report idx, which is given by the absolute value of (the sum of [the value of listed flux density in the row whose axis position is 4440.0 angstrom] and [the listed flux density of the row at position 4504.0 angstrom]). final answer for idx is 141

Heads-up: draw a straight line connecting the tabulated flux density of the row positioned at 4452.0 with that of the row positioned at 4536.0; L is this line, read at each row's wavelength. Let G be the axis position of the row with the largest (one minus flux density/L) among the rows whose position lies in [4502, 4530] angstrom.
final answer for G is 4528.0 angstrom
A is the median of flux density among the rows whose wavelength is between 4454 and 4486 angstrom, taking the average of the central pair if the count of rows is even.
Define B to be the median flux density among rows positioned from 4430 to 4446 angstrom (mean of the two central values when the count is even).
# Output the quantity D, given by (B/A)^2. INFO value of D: 0.95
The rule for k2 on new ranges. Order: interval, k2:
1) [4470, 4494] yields 0.0052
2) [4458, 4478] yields 0.0162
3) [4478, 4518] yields 0.0143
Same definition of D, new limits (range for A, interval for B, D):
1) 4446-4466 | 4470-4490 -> 1.24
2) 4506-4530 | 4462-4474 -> 0.74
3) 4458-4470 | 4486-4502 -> 1.17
